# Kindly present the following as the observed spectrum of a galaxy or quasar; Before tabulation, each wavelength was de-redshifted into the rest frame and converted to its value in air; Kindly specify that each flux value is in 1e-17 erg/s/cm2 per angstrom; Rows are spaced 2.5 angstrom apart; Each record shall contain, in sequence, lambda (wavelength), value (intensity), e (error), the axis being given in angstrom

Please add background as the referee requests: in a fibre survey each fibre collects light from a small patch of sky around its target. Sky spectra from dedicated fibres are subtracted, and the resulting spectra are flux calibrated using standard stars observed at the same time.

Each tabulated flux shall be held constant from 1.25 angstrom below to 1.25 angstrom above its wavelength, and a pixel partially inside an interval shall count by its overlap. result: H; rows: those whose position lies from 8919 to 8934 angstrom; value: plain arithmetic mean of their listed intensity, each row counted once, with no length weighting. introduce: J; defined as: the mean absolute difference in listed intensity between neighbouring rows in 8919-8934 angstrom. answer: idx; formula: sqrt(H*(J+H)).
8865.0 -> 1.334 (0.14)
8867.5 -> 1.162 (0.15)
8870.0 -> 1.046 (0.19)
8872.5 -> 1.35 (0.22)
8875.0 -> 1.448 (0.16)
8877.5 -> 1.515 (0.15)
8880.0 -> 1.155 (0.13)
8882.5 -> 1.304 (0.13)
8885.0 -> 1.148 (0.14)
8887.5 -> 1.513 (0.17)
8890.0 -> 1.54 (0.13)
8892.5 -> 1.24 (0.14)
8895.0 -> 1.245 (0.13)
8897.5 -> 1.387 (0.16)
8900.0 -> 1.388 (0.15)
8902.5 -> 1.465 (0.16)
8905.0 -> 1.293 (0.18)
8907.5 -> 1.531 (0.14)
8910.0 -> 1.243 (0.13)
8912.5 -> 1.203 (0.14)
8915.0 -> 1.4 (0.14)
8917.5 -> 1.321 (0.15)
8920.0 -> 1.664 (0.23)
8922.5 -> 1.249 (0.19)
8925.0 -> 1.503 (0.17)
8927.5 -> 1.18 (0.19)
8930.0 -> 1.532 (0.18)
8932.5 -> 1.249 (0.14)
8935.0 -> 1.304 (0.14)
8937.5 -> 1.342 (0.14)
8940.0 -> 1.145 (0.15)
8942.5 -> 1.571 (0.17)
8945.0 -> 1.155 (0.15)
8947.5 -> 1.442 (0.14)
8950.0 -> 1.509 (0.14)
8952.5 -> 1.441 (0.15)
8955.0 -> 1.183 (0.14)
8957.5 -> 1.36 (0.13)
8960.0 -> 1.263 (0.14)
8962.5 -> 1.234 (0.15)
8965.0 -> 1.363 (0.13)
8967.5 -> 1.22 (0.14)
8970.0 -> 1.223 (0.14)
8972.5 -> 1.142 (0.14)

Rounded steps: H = 1.40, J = 0.33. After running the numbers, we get 1.55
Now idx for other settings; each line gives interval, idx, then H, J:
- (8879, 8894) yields 1.41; 1.32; 0.20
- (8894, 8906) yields 1.40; 1.36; 0.10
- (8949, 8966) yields 1.40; 1.34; 0.13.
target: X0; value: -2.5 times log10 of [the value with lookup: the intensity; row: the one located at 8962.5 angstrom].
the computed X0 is -0.23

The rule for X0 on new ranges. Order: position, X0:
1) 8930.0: -0.46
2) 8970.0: -0.22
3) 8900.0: -0.36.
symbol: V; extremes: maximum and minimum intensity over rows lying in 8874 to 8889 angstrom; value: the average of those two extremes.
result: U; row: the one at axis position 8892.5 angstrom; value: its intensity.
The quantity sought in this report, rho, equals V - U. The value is 0.09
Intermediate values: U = 1.24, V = 1.33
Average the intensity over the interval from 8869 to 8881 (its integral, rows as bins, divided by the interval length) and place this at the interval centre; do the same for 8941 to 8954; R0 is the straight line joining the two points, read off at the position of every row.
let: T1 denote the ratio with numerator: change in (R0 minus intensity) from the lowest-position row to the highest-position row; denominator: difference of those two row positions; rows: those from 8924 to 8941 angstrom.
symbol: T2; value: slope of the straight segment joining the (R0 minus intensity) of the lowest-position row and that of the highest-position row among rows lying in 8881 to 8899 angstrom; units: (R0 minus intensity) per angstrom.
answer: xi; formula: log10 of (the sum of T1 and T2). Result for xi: -1.7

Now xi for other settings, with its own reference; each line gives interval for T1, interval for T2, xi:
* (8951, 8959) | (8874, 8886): -1.3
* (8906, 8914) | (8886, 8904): -1.1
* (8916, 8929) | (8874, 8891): -2.0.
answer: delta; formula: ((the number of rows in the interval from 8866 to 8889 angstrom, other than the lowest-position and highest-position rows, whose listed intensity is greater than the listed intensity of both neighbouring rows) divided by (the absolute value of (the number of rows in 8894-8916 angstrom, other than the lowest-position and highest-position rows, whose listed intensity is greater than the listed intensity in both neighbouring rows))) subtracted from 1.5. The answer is 0.50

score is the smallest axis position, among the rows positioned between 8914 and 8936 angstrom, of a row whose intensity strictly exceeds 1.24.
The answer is 8915.0 angstrom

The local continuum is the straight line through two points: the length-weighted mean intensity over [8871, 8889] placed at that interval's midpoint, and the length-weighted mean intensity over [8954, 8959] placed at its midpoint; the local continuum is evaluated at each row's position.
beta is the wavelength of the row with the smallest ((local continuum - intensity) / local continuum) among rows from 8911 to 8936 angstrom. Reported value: 8920.0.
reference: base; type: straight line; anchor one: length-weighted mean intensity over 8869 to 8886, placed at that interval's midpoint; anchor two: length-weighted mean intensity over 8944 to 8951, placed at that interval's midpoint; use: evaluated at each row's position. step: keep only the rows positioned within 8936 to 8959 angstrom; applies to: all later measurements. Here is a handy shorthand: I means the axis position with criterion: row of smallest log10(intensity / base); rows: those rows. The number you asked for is 8940.0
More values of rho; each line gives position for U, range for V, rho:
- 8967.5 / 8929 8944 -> 0.14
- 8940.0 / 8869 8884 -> 0.14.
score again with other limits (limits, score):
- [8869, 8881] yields 8872.5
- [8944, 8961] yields 8947.5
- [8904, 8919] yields 8905.0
